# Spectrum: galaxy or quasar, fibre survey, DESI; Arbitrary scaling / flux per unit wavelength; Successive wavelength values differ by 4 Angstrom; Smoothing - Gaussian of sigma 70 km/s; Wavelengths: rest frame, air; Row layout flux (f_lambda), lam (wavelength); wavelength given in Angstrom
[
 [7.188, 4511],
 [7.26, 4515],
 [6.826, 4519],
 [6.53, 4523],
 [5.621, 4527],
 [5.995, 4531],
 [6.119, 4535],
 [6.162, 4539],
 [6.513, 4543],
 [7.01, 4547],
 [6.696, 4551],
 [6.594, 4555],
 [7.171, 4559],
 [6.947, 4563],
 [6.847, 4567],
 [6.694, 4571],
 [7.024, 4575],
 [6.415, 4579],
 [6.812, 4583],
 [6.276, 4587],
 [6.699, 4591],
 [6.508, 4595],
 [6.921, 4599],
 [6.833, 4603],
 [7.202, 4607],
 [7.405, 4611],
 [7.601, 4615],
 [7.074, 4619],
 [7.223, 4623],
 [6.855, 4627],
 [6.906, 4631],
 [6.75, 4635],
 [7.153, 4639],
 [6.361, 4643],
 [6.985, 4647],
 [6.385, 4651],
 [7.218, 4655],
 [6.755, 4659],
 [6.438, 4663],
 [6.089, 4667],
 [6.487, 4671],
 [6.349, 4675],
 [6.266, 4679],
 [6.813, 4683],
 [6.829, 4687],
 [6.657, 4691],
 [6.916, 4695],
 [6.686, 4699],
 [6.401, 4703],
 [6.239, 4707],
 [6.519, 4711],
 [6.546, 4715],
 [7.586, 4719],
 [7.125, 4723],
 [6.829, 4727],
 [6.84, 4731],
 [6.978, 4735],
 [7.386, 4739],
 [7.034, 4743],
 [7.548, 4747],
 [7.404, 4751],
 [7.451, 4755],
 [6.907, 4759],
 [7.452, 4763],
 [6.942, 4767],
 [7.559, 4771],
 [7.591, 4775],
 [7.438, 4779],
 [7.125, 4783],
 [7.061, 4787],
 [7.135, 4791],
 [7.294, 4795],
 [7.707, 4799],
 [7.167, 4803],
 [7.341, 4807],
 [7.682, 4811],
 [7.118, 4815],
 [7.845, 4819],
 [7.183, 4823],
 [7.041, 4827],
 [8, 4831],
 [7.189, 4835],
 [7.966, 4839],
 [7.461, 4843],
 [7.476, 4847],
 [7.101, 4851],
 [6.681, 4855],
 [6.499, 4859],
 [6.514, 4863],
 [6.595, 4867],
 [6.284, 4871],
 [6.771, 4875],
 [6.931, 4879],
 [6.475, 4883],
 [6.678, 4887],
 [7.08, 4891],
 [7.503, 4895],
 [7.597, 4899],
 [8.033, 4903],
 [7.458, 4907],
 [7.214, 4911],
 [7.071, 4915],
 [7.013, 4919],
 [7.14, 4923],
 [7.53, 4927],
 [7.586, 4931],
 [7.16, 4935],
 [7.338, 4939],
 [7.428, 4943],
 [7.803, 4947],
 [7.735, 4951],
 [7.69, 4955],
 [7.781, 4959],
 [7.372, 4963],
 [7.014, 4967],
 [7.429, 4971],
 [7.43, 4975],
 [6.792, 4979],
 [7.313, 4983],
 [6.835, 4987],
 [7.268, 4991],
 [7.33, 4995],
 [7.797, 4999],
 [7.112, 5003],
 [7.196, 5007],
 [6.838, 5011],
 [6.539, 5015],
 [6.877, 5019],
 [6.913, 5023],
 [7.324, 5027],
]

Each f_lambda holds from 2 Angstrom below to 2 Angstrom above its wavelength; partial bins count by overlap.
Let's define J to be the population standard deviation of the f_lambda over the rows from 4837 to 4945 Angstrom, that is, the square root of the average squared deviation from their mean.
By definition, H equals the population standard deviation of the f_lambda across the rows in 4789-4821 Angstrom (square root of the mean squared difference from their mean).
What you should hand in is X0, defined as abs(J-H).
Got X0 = 0.18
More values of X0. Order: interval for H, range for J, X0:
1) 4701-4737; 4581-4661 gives 0.05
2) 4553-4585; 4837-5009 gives 0.20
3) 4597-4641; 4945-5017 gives 0.12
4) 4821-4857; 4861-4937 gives 0.04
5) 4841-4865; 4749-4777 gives 0.15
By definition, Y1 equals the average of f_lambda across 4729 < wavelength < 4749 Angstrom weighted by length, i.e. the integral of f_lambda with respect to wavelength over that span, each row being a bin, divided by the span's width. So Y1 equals 7.2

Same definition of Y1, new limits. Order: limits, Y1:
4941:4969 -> 7.5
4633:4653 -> 6.7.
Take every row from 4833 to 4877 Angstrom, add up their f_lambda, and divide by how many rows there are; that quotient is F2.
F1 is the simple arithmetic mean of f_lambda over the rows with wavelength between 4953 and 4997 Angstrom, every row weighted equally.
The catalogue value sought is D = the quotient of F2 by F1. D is 0.95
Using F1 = 7.30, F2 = 7.0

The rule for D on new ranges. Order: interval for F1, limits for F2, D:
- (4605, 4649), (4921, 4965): 1.07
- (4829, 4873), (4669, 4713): 0.93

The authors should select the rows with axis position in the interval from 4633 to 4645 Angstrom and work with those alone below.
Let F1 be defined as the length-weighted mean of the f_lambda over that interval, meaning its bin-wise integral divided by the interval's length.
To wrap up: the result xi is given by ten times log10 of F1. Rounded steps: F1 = 6.75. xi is 8.30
